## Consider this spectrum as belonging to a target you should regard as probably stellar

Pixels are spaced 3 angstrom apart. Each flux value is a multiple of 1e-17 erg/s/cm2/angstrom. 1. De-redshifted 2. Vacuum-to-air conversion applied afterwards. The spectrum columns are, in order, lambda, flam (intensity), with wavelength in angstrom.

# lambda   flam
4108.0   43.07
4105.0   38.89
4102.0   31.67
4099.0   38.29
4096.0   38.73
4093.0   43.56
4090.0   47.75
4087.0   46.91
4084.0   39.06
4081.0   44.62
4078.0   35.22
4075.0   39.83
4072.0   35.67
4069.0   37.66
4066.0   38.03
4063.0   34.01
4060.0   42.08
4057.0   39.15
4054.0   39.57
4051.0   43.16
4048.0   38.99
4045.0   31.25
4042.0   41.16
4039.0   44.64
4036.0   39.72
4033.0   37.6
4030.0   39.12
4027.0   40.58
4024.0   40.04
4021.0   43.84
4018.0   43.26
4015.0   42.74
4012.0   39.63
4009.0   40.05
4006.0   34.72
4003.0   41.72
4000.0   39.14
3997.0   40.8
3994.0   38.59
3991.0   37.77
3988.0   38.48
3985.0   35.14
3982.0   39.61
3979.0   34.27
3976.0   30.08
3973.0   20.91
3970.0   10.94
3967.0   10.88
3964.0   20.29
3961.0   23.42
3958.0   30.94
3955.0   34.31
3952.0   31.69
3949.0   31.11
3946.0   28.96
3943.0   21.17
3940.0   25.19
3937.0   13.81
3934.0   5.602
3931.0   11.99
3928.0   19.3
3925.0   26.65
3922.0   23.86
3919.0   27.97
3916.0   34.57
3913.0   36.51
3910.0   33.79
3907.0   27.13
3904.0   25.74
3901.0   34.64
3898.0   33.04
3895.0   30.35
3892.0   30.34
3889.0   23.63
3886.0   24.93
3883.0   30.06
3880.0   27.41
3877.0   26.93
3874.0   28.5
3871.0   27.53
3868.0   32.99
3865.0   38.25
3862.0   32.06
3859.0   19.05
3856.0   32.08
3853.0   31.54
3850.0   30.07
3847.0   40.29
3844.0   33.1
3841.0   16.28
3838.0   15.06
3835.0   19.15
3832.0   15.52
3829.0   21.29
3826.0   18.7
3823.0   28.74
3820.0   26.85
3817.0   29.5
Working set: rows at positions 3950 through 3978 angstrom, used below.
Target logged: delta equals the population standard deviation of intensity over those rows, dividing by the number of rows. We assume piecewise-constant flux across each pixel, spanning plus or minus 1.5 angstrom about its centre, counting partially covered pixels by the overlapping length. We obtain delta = 8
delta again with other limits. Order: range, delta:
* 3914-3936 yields 9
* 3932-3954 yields 9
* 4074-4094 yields 4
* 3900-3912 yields 4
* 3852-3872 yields 6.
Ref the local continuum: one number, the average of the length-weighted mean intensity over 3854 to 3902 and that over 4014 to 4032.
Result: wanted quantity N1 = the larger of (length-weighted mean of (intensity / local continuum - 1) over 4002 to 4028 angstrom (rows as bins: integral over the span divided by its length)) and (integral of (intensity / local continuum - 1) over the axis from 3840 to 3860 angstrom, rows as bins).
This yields 0.1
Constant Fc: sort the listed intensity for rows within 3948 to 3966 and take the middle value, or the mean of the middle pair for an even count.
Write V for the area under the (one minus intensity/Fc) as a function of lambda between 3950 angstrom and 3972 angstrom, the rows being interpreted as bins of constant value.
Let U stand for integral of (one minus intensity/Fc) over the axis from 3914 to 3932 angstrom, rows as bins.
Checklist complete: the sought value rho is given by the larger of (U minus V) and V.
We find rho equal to 5.5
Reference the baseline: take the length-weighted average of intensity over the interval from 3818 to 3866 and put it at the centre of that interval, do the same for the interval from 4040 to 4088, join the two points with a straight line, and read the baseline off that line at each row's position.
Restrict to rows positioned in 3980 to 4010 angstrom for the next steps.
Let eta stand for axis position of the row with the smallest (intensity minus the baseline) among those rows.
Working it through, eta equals 4006.0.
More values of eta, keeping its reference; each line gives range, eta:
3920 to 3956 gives 3934.0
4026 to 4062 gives 4045.0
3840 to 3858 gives 3841.0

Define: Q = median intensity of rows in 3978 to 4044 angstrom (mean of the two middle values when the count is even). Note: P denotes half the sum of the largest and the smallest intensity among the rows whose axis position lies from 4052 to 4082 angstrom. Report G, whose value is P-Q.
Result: 0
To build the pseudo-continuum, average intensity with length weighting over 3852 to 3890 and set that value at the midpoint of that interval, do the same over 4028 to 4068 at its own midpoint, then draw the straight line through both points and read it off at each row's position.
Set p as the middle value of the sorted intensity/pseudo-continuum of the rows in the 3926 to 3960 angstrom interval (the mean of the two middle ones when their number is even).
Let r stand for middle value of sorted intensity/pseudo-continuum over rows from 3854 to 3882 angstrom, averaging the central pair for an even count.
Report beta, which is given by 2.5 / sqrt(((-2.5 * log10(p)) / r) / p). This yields 4.0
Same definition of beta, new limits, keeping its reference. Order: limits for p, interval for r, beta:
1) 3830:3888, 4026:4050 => 17.5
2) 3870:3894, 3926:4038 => 9.5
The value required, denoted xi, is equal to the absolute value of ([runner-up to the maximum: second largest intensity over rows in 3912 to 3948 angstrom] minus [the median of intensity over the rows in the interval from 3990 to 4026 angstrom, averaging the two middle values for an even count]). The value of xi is 5.5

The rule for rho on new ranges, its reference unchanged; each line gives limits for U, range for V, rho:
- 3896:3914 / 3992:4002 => 2.4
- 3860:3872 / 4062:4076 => 2.2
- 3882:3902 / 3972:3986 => 1.6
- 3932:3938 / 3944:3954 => 3.9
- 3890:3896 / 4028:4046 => 5.0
